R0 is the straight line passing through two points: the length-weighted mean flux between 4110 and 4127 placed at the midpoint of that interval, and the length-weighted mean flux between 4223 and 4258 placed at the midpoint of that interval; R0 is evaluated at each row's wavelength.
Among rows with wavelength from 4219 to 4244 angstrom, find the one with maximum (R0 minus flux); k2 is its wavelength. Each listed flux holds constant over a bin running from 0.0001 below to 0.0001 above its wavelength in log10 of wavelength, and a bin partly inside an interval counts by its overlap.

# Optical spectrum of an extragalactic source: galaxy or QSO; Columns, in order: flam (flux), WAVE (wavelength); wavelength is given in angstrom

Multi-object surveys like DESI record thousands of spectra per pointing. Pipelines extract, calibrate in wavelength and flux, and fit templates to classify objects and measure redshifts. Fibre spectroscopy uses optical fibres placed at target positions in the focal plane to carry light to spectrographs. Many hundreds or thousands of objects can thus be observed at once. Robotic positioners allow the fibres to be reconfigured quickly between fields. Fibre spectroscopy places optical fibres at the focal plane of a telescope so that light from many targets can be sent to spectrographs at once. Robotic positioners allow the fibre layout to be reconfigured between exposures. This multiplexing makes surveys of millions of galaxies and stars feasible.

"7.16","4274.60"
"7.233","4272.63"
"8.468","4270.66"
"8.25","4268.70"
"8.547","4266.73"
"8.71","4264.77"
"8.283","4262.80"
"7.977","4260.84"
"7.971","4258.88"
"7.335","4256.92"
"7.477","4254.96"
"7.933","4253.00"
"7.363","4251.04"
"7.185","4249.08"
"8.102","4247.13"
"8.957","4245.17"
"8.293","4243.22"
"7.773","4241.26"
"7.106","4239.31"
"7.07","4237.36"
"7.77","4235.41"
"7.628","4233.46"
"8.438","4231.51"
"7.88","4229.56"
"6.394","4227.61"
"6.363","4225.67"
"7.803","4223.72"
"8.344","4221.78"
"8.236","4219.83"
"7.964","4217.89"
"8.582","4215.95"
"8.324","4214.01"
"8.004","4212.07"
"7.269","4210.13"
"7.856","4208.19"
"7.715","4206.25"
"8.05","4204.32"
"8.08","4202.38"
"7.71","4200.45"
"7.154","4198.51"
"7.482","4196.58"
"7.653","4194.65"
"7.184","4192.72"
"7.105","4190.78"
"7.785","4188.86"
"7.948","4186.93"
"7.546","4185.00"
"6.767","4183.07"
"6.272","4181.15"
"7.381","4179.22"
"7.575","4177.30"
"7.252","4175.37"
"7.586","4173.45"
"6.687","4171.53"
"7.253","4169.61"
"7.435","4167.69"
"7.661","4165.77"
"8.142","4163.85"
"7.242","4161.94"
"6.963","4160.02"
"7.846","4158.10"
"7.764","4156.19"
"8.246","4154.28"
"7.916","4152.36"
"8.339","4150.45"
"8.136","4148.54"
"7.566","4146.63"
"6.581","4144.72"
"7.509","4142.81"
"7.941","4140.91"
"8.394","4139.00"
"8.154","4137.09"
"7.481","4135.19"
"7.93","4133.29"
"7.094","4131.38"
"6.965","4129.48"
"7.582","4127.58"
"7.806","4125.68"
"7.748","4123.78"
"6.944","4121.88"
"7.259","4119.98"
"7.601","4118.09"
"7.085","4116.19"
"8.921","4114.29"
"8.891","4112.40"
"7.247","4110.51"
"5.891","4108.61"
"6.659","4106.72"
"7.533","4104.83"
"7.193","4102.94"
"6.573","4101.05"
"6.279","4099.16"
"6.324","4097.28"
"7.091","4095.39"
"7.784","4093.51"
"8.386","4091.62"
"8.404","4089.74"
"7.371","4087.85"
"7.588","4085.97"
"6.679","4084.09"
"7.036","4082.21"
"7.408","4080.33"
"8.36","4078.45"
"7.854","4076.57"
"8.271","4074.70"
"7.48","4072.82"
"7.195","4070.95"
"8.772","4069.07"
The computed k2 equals 4225.67 angstrom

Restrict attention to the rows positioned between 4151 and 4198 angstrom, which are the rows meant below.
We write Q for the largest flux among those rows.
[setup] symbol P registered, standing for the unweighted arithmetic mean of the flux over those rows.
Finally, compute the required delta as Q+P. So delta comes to 15.7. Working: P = 7.45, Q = 8.246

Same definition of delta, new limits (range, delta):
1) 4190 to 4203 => 15.6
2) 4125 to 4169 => 16.1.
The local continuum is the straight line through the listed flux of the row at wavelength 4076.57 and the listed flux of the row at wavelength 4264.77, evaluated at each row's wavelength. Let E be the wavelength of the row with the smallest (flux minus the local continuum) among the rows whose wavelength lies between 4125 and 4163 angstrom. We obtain 4144.72 angstrom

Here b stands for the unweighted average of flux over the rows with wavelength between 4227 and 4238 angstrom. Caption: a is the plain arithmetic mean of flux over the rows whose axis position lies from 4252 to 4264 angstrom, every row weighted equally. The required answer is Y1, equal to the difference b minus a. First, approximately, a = 7.83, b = 7.53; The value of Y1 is -0.3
